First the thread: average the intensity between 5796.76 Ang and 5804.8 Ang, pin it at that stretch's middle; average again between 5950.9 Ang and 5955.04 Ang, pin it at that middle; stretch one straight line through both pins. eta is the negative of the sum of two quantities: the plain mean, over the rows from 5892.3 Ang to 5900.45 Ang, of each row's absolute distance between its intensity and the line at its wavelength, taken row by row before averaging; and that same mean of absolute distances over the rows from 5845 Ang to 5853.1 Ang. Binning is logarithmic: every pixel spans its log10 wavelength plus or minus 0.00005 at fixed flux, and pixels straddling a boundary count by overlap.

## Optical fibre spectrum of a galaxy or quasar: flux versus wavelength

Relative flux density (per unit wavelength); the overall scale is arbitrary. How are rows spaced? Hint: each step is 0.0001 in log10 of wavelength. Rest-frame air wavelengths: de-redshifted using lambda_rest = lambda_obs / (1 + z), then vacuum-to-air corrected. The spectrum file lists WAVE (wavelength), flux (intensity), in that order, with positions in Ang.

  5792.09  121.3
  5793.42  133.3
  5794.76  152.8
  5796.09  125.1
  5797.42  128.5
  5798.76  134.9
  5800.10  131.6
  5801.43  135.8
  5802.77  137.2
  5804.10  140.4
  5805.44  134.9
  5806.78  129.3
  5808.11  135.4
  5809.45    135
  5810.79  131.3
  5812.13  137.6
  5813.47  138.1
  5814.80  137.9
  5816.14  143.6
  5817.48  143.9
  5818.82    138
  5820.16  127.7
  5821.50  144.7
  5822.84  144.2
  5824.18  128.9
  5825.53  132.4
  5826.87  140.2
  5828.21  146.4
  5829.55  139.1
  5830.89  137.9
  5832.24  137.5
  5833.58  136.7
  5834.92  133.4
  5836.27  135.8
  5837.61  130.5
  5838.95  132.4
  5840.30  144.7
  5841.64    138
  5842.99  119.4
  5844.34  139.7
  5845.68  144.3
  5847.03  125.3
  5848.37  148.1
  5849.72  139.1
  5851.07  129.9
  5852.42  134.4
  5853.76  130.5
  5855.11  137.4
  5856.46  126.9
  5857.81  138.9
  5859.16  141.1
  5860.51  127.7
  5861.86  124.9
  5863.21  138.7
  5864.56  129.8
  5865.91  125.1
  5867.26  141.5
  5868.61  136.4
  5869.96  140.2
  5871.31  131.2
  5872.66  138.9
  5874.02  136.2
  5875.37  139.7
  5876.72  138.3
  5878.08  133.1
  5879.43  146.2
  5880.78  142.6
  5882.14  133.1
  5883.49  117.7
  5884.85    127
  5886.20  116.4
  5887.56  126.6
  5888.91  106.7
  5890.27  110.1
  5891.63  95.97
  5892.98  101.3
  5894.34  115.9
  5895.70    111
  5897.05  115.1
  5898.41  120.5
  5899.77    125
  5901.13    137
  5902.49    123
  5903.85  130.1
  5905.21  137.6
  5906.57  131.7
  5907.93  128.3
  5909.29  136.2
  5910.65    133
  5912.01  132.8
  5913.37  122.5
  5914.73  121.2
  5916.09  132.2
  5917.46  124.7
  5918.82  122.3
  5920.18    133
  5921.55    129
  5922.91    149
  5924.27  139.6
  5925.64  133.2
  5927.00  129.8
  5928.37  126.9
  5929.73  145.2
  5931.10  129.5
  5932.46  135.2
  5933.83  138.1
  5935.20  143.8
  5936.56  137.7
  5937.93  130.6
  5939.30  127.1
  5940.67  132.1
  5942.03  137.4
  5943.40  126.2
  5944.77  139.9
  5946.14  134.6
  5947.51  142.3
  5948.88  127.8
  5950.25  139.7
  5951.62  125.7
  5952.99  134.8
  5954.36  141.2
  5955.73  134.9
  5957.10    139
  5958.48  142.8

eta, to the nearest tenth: -26.4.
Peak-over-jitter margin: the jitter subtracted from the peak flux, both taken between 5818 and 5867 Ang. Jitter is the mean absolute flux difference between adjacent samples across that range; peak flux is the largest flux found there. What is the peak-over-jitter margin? 140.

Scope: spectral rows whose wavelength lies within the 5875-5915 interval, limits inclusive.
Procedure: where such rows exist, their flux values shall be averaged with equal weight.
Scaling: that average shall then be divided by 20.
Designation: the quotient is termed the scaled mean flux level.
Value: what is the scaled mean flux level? 6.26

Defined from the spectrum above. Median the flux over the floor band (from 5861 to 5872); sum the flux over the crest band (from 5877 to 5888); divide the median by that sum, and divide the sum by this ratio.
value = 8126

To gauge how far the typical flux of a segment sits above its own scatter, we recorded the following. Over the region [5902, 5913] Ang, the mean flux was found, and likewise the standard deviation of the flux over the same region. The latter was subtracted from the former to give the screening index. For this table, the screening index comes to 127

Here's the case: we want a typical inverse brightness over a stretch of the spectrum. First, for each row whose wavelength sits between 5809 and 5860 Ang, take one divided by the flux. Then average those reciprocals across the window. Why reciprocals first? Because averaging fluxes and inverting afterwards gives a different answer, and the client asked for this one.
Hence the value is 0.0073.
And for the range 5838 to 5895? 0.0077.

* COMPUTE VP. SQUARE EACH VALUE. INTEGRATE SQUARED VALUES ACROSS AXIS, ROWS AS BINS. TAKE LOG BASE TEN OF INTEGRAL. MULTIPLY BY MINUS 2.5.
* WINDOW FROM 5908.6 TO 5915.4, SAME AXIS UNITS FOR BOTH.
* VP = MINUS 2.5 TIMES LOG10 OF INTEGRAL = -12.6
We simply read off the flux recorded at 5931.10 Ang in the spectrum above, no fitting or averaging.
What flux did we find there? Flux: 129.5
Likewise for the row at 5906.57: 131.7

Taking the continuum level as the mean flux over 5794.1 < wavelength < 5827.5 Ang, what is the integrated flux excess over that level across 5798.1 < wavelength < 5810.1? -17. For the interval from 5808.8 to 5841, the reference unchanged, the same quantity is 33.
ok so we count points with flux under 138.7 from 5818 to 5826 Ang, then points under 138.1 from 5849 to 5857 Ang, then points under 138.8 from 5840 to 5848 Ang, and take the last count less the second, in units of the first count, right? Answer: -0.50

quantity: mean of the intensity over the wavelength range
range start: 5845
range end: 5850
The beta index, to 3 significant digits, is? 139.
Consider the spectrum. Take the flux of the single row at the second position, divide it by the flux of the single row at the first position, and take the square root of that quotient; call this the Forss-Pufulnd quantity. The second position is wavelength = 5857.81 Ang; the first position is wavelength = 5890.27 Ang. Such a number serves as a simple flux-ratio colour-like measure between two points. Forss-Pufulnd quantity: 1.12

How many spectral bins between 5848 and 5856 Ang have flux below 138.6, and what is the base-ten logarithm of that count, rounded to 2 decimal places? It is 0.60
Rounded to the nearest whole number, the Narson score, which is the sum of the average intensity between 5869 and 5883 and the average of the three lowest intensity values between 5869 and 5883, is 270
